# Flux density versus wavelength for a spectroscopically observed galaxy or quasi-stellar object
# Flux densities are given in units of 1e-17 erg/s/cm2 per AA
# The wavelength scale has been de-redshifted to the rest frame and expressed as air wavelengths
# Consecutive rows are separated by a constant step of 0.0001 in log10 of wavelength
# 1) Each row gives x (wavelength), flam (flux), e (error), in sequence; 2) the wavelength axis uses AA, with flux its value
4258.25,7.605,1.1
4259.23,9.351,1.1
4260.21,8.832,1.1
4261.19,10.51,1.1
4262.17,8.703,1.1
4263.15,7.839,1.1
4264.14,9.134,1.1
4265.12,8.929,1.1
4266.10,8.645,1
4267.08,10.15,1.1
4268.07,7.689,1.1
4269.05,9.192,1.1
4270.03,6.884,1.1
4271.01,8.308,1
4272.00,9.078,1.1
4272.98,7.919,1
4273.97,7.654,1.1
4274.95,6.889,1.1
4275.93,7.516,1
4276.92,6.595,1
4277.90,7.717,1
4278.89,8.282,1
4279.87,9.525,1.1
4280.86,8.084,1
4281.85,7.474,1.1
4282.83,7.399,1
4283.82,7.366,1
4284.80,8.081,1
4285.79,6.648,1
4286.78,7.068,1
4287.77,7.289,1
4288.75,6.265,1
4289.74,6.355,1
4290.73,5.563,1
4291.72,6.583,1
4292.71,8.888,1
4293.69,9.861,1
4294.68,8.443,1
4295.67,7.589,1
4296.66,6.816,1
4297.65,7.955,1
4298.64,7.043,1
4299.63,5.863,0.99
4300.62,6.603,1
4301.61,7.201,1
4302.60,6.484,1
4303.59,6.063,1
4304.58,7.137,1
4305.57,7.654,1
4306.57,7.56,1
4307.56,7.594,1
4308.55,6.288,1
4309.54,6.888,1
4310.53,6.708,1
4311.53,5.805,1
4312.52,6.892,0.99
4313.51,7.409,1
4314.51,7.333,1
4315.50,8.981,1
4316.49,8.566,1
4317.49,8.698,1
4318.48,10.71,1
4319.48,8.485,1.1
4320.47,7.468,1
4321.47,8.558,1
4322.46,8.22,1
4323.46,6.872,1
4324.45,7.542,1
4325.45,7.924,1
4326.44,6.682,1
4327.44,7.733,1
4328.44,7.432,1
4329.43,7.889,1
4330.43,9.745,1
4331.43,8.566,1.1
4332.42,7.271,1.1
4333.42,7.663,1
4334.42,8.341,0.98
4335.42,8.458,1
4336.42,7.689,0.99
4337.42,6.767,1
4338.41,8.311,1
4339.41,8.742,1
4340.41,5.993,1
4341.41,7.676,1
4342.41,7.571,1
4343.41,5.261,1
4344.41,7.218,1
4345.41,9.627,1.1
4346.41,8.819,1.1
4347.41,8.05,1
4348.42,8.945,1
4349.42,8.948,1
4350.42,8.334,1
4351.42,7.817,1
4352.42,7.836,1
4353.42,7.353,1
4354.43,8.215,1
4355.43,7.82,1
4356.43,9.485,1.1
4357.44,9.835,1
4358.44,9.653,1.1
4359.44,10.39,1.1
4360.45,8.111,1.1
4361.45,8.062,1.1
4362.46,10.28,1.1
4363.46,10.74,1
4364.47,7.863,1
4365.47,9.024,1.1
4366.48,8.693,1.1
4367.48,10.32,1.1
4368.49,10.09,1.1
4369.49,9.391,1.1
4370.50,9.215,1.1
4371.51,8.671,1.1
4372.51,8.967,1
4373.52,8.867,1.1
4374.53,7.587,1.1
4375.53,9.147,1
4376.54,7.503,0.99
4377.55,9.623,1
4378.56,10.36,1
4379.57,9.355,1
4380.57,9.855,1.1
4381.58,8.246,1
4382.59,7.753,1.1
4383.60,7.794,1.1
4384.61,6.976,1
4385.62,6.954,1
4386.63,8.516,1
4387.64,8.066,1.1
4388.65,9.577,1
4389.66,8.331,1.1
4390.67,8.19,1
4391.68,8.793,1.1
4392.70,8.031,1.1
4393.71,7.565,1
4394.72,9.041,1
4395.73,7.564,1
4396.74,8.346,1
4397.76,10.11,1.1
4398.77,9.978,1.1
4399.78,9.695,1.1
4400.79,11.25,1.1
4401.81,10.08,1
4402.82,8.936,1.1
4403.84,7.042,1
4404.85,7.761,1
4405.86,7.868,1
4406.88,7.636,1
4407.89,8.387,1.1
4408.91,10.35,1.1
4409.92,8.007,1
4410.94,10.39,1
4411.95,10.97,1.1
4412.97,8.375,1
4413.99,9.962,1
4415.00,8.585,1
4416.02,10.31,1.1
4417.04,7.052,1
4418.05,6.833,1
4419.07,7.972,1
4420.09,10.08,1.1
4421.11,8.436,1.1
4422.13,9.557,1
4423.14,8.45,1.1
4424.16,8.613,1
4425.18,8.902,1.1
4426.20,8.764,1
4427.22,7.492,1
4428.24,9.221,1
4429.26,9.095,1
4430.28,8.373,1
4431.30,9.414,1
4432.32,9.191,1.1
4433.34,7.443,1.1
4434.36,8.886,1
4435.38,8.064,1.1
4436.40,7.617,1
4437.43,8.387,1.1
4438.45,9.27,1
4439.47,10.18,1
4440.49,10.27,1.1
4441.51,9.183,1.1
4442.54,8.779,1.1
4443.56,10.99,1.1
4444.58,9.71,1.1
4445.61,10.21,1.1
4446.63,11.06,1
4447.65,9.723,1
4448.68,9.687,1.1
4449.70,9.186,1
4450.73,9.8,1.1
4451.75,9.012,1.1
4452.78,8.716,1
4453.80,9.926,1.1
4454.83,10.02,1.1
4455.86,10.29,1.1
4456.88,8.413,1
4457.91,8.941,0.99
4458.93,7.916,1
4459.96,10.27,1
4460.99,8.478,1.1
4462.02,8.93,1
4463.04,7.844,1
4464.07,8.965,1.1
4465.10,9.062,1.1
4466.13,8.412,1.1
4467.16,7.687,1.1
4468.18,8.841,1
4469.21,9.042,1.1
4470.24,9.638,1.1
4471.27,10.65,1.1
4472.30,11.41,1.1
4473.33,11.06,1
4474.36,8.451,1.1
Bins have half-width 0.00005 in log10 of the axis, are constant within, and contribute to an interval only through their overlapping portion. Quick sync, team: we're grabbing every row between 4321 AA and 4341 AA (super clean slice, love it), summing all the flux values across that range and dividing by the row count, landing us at 7.82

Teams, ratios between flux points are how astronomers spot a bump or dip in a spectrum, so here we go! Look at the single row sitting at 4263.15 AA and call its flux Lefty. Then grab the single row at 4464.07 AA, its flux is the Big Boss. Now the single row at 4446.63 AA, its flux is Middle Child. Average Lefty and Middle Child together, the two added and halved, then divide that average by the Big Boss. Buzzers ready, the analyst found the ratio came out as 1.05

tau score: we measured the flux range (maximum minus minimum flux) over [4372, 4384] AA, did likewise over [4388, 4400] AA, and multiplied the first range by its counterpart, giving 7.3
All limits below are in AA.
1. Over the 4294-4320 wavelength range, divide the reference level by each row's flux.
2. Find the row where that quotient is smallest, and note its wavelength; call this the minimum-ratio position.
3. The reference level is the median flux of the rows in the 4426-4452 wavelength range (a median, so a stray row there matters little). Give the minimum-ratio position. 4318.48 AA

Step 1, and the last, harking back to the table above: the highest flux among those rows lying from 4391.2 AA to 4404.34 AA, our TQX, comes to 11.25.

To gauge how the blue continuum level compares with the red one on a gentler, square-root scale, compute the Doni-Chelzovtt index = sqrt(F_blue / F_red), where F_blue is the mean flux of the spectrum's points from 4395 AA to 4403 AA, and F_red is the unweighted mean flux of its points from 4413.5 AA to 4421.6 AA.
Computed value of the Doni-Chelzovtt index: 1.05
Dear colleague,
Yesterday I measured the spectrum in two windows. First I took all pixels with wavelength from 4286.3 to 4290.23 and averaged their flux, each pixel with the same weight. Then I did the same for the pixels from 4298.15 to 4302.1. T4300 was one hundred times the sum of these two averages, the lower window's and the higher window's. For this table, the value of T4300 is 1342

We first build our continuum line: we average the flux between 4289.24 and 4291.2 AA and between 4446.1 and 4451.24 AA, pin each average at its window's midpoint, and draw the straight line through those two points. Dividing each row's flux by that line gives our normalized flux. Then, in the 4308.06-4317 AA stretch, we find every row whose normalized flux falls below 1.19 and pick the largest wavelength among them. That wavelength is 4314.51 AA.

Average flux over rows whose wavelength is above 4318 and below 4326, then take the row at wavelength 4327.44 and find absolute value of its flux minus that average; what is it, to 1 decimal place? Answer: 0.5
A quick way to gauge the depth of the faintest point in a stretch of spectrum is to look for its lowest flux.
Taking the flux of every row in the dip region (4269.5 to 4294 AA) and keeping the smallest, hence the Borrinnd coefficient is 5.563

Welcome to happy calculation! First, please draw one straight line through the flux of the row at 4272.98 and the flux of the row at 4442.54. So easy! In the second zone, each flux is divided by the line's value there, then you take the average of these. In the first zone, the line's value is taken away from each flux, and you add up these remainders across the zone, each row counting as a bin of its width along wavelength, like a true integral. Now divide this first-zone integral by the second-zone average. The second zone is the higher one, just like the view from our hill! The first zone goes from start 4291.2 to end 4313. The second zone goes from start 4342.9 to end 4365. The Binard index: -19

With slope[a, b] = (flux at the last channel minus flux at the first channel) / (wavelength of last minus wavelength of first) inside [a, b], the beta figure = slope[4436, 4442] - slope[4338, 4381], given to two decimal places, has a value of 0.27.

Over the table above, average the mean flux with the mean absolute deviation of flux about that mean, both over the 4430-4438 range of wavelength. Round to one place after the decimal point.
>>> 4.5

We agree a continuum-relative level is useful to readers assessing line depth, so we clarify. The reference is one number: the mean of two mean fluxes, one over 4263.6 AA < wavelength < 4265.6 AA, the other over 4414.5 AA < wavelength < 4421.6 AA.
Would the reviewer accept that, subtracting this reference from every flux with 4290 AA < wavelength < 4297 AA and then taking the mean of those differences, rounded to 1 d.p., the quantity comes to -1.1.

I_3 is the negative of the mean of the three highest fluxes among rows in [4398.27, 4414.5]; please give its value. -10.9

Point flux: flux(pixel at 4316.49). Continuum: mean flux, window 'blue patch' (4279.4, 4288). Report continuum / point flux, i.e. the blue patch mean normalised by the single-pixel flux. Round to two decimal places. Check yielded 0.89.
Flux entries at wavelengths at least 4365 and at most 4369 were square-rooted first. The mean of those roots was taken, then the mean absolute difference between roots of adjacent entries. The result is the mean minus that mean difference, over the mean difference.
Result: 25.0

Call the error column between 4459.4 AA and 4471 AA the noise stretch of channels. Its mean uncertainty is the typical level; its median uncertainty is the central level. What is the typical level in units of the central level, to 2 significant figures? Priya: 0.97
